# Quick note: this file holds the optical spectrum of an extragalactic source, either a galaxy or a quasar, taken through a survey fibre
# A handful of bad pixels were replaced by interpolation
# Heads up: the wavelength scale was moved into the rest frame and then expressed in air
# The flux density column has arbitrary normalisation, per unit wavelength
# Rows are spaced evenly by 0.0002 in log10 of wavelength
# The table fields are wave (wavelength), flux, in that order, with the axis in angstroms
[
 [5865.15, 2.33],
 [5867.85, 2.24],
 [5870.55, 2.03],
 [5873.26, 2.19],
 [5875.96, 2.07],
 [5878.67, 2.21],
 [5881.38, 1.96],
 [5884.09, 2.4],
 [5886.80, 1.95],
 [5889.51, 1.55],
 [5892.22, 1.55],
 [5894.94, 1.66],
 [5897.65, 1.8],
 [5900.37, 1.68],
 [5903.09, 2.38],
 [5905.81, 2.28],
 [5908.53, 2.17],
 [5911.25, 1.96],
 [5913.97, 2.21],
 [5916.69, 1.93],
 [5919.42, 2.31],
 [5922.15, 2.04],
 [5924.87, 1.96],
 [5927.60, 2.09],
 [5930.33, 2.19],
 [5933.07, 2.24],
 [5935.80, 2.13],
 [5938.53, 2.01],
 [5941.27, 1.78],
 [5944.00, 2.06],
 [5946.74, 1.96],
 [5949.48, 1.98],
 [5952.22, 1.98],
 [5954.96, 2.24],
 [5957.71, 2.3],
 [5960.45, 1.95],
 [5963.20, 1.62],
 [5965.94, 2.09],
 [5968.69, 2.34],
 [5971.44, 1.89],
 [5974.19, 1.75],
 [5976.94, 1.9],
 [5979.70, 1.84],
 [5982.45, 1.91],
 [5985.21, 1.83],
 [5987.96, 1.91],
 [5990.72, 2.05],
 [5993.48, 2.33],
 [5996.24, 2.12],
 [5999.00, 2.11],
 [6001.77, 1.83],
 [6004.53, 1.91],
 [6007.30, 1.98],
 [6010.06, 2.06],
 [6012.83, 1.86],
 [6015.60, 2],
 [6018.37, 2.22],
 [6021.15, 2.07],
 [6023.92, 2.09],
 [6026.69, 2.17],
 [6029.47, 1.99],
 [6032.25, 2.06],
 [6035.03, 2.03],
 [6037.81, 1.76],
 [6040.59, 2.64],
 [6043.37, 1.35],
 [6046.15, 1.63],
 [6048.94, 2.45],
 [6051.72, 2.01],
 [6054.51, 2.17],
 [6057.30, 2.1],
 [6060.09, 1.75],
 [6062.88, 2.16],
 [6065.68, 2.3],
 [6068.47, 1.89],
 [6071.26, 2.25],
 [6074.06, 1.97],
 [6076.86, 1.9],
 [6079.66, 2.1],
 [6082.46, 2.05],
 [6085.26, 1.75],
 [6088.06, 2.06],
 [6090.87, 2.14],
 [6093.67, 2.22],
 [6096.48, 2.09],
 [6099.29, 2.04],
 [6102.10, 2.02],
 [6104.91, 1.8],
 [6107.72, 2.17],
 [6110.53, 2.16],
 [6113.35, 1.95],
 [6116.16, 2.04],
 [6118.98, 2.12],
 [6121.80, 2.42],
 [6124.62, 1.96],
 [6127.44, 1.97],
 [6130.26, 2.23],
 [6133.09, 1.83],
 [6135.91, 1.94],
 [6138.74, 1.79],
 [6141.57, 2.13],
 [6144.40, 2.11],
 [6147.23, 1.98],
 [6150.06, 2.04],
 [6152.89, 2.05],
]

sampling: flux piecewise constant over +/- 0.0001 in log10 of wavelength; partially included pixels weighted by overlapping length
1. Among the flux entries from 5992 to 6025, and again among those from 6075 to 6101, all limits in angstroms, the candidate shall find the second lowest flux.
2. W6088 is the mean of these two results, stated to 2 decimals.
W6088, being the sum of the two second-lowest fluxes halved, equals 1.88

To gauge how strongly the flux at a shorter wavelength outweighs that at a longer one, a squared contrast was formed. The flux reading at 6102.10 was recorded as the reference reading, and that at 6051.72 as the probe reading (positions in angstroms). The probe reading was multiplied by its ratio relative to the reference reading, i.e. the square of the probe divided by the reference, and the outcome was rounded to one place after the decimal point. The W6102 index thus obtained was 2.0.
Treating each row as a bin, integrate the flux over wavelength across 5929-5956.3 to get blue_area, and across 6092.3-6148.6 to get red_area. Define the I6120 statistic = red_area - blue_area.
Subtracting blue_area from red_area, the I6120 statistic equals 59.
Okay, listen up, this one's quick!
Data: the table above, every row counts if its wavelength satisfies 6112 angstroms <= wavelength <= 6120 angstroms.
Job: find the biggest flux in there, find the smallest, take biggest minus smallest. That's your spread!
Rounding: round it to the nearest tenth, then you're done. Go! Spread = 0.2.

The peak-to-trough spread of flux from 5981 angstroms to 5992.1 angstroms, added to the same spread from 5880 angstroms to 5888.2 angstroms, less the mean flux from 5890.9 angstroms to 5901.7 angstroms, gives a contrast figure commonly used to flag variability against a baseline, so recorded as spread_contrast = -1.00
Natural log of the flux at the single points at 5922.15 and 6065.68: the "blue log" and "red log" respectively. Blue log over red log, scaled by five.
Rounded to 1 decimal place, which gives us 4.3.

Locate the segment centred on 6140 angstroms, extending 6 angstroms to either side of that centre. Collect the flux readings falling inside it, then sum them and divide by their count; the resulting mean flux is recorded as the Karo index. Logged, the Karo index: 1.99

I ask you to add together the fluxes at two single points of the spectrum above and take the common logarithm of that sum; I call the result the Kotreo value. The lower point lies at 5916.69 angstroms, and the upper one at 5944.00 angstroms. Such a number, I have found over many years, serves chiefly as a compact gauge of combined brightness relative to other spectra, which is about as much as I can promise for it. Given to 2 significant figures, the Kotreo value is 0.60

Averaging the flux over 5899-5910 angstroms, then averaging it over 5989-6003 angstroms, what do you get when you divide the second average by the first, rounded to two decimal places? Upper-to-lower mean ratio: 0.98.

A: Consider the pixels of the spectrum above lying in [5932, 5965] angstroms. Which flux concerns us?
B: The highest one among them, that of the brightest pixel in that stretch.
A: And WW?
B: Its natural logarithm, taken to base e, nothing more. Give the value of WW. 0.833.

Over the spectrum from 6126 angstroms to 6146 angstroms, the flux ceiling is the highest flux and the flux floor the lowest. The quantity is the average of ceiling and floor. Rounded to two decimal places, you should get 2.01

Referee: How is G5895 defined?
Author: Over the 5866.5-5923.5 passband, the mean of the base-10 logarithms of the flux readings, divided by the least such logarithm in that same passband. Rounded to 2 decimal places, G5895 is 1.59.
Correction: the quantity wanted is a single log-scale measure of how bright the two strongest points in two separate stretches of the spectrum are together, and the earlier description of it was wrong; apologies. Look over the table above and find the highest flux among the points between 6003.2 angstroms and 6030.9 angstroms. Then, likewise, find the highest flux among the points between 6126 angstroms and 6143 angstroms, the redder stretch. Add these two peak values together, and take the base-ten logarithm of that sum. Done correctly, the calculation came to 0.648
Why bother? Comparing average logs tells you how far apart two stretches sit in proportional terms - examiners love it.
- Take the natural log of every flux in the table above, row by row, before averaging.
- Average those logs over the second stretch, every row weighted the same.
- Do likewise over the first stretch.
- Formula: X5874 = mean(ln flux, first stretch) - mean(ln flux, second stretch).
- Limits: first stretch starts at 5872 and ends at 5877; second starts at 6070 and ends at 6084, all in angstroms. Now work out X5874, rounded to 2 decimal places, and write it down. 0.04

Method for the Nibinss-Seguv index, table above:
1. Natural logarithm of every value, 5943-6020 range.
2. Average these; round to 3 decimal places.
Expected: 0.690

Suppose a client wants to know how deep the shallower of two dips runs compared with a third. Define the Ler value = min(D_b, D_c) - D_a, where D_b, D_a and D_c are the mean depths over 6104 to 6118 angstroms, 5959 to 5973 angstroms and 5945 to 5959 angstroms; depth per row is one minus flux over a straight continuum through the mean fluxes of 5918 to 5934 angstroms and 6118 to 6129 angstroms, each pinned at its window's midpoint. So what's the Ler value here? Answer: -0.05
